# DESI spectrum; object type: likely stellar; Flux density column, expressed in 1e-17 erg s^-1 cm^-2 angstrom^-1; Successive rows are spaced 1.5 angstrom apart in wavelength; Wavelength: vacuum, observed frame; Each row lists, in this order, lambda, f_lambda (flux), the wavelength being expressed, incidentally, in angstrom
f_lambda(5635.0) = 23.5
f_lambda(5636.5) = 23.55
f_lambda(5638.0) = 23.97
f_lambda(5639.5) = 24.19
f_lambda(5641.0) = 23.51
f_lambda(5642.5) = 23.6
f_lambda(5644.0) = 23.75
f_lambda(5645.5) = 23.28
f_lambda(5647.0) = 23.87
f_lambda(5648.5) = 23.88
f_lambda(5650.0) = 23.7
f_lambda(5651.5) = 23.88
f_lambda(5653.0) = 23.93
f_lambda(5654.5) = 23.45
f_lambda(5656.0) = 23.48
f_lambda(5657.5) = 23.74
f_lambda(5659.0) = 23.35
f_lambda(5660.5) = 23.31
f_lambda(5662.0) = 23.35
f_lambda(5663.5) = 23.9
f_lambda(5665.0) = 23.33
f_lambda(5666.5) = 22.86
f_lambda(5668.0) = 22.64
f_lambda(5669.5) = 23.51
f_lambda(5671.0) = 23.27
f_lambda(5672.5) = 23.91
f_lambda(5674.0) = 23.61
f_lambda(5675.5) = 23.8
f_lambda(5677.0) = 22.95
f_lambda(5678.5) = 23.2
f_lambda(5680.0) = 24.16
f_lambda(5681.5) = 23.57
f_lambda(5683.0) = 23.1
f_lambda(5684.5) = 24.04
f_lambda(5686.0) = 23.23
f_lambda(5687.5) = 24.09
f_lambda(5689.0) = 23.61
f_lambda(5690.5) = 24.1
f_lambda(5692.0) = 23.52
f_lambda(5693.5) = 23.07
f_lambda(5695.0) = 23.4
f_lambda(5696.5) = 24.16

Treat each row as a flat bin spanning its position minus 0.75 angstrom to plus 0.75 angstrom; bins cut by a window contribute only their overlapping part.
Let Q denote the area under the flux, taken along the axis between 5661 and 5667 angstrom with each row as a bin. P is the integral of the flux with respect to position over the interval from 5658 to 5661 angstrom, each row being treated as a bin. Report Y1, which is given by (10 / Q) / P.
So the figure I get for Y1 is 0.0010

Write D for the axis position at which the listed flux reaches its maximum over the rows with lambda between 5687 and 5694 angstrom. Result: 5690.5 angstrom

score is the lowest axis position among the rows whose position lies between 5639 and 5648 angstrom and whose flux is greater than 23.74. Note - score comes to 5639.5 angstrom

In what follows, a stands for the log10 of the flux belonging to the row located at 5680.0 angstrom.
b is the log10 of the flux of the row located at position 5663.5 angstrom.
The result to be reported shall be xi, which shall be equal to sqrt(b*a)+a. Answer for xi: 2.76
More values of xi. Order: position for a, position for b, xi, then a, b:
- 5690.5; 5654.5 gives 2.76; 1.382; 1.37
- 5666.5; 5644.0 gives 2.73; 1.359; 1.38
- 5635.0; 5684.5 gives 2.75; 1.371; 1.38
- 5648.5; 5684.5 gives 2.76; 1.378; 1.38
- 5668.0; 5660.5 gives 2.72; 1.355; 1.37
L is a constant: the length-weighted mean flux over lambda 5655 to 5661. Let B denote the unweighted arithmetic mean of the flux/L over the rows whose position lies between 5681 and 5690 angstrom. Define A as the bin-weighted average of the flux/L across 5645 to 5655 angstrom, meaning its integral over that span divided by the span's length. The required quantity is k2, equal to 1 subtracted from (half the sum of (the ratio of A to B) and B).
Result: 0.005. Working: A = 1.01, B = 1.006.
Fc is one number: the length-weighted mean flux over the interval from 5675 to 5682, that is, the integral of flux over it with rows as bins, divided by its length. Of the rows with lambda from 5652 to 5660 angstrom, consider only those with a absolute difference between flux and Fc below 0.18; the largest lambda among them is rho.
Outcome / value 5659.0 angstrom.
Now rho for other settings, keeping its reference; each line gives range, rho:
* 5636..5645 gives 5642.5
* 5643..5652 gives 5650.0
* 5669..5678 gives 5674.0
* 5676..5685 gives 5681.5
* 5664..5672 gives 5669.5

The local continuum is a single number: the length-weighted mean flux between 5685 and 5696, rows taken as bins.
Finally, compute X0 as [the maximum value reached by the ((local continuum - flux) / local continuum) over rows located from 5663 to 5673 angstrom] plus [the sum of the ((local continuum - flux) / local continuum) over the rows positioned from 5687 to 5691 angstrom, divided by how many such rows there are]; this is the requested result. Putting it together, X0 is 0.026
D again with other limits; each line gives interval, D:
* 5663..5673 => 5672.5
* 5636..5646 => 5639.5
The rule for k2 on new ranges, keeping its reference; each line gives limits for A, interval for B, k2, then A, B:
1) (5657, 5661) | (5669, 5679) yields 0.000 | 1.00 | 1.000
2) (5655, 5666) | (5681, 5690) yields 0.000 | 1.00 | 1.006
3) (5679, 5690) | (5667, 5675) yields 0.004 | 1.01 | 0.996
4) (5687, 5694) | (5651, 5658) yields 0.004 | 1.01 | 1.009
